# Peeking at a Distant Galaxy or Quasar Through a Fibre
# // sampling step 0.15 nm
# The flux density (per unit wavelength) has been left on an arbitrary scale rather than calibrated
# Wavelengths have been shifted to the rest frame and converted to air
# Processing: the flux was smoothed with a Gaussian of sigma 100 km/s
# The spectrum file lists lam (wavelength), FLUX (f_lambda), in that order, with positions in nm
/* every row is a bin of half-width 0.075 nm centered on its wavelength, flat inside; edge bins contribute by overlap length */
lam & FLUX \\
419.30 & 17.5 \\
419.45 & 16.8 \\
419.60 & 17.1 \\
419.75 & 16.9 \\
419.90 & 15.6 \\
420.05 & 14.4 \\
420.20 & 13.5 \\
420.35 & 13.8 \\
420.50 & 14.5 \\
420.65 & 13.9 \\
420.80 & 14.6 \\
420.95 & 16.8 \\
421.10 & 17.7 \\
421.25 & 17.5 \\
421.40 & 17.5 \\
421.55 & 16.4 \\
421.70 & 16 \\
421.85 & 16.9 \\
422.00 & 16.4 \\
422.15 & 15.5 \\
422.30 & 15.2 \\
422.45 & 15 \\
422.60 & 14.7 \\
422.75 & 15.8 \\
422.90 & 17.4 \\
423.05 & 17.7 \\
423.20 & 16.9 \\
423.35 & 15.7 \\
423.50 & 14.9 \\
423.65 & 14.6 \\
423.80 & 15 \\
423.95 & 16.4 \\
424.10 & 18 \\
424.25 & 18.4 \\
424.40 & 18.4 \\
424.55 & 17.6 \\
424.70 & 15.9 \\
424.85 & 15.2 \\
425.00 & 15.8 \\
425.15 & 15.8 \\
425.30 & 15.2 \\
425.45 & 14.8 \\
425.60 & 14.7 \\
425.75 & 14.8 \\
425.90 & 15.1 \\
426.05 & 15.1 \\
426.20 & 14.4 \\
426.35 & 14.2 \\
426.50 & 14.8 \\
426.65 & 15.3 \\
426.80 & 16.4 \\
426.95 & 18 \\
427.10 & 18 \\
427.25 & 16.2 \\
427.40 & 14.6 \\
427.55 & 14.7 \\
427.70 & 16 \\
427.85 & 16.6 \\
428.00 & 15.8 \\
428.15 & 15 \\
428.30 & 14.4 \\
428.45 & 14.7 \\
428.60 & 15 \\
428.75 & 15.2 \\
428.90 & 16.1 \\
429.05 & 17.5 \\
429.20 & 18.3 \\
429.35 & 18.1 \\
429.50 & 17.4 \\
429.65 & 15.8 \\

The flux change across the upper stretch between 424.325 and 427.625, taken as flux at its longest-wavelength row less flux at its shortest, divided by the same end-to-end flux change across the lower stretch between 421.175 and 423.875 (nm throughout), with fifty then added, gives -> 51.5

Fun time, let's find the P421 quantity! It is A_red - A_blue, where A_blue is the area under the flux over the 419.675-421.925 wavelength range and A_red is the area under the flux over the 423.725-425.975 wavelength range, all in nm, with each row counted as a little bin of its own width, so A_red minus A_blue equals 0.8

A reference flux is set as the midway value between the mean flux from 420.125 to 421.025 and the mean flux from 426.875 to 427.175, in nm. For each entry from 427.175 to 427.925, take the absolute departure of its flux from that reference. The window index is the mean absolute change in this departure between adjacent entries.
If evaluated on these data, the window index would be 0.77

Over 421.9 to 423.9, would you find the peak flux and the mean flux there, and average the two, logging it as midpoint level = 16.7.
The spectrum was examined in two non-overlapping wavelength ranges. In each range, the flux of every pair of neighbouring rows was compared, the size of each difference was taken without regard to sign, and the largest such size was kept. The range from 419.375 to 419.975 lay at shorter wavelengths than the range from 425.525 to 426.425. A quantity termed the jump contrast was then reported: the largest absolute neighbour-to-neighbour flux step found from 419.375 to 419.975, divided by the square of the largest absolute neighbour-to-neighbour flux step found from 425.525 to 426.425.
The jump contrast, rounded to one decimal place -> 2.7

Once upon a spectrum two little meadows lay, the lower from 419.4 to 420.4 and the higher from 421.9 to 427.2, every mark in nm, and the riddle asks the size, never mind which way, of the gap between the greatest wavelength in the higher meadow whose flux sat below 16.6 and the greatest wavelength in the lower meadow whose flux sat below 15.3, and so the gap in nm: 6.45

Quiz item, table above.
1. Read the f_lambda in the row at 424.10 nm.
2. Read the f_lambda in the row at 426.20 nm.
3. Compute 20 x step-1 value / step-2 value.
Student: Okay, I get 25.0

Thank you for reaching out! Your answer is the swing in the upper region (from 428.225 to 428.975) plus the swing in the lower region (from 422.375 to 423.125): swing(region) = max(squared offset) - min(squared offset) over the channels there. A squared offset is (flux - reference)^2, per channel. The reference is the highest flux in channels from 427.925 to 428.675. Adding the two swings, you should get 5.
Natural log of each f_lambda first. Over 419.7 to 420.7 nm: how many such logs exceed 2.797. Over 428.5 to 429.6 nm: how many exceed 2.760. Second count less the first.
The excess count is 4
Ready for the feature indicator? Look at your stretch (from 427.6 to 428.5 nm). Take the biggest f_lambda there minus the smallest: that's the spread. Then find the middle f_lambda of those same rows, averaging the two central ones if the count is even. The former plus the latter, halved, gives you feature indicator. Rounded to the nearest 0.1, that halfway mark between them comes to 8.8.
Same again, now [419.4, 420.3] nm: 9.9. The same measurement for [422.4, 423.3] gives 9.7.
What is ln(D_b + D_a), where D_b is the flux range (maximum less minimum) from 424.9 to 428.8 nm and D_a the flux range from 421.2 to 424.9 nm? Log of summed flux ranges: 2.03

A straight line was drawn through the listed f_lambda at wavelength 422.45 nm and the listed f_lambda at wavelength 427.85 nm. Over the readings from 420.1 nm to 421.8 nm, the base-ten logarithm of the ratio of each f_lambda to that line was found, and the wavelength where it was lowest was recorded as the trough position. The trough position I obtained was 420.20 nm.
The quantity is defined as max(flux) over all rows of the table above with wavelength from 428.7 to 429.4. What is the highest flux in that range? 18.3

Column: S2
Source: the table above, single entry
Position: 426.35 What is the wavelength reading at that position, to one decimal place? 14.2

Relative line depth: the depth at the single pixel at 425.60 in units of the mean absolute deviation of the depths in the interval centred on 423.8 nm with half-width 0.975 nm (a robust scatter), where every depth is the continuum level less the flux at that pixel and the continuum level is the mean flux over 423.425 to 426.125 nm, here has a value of 1.0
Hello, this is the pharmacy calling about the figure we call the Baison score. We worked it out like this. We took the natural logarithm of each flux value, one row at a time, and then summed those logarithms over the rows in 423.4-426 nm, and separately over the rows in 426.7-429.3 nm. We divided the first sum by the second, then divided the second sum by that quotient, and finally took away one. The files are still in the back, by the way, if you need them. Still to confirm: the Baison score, 46.2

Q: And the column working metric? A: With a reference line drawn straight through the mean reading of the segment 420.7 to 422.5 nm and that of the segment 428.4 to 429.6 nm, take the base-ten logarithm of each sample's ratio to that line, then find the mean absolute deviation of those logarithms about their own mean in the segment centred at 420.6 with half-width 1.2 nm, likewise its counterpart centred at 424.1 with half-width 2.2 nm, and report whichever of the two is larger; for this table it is 0.036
